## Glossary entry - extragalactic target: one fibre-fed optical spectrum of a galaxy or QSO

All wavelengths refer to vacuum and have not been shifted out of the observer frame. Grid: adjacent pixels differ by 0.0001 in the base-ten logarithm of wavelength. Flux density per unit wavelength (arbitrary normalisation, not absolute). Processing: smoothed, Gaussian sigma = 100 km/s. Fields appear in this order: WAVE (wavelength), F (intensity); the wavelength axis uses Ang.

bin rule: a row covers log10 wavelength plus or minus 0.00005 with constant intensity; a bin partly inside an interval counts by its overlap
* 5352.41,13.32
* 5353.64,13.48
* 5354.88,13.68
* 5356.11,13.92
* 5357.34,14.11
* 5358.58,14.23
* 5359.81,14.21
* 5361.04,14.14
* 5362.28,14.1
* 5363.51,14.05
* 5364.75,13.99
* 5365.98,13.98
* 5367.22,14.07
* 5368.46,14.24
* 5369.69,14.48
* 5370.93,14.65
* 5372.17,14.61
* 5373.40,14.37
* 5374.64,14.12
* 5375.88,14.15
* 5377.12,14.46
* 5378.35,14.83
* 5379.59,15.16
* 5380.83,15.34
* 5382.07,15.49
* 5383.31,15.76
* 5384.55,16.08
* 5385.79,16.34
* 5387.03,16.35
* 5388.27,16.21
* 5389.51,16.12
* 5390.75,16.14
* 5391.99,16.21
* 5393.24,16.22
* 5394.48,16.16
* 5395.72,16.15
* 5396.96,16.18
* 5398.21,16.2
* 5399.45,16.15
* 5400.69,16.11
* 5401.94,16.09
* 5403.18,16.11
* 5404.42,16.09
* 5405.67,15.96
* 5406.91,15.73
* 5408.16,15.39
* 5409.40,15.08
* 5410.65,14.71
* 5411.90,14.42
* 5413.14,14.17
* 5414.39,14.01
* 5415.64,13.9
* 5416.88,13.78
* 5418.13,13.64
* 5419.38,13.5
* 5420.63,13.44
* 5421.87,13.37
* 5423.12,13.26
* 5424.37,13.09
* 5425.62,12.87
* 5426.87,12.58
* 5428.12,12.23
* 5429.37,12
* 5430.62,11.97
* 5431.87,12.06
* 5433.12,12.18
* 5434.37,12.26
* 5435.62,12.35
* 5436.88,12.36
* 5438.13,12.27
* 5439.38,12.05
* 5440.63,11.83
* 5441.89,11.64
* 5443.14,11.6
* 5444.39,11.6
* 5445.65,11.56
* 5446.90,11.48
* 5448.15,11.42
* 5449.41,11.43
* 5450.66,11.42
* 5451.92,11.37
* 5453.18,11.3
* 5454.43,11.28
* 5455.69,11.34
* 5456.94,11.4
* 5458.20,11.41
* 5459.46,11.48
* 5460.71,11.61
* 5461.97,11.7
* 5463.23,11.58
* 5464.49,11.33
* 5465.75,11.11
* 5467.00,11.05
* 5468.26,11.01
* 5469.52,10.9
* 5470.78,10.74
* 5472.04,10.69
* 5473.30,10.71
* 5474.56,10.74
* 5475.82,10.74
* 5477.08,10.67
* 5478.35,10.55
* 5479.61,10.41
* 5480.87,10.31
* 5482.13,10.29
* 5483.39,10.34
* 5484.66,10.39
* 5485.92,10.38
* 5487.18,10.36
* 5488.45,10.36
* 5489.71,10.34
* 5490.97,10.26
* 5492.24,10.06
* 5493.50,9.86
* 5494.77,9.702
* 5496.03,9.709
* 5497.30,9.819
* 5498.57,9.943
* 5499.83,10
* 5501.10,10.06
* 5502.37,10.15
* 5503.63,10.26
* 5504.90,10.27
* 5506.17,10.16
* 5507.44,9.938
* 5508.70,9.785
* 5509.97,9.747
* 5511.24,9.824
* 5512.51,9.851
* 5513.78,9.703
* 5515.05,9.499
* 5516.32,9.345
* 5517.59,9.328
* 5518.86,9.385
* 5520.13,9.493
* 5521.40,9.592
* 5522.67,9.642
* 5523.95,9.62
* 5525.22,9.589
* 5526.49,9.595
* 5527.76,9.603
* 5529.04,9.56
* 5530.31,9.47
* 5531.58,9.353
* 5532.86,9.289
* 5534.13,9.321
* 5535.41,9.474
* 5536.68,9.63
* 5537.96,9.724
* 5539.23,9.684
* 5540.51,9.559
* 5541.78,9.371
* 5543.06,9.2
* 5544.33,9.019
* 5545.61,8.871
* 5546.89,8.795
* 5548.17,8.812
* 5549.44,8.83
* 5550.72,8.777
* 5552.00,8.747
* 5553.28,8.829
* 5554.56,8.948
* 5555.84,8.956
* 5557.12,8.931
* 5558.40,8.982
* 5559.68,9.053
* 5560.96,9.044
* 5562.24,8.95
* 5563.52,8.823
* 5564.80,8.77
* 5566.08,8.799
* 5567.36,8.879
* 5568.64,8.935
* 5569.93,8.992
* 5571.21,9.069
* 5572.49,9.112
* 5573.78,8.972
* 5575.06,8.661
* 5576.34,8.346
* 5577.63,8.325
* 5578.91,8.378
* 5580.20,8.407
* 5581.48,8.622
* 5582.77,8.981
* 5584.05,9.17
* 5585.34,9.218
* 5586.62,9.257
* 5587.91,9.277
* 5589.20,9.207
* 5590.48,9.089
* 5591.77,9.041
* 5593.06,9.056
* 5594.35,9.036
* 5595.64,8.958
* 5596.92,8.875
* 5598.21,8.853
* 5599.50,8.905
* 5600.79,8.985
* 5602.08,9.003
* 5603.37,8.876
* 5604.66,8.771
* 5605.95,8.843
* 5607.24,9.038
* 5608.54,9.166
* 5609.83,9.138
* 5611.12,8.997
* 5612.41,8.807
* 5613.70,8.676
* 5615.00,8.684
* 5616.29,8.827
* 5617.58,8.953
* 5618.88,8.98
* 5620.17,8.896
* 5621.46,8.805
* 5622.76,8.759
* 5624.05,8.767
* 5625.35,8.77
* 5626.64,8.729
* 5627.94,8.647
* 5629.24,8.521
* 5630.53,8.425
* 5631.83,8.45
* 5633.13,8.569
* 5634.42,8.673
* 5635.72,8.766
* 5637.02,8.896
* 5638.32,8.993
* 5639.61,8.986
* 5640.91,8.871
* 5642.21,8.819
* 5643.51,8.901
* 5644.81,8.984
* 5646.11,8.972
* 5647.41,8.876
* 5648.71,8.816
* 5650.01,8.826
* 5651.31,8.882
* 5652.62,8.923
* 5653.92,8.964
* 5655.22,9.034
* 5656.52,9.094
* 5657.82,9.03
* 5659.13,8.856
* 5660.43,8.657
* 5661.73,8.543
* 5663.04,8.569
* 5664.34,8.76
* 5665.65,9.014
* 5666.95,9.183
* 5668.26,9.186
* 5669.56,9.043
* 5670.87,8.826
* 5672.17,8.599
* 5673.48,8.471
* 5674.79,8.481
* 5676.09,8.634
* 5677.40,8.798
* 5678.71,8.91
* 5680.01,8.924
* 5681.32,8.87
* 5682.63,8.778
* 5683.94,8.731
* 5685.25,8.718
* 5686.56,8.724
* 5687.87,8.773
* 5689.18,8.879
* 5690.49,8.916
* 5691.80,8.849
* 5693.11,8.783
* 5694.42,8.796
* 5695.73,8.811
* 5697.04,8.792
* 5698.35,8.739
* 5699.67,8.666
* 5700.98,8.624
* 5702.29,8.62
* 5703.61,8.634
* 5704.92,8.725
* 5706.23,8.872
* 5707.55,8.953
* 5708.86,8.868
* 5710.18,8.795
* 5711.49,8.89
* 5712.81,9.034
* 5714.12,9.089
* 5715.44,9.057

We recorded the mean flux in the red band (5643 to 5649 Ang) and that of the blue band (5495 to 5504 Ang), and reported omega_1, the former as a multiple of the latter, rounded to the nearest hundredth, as 0.89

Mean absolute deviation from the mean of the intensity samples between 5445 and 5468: 0.12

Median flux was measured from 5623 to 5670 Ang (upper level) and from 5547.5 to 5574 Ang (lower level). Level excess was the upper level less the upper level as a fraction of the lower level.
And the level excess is 7.87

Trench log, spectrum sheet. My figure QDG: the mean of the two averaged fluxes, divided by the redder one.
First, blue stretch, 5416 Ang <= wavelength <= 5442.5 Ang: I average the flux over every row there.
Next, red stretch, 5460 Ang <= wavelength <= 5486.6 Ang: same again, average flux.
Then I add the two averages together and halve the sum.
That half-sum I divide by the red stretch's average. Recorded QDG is 1.08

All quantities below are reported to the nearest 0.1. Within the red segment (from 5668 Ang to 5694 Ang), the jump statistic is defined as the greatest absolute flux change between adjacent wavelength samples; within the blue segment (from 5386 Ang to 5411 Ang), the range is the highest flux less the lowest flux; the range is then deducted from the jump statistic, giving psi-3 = -1.4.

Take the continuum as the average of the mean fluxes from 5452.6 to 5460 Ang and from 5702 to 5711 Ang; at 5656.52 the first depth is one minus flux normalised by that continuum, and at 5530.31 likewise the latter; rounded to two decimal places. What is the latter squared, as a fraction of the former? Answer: 0.04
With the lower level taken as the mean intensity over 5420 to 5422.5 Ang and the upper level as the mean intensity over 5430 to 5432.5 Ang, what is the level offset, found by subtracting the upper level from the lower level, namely 1.4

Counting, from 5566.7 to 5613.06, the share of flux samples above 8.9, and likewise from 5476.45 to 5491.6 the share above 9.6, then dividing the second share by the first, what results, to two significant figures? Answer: 1.6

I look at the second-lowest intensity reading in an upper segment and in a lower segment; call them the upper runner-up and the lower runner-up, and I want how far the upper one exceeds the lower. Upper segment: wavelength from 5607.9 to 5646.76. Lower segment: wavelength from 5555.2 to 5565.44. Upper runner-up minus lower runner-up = 0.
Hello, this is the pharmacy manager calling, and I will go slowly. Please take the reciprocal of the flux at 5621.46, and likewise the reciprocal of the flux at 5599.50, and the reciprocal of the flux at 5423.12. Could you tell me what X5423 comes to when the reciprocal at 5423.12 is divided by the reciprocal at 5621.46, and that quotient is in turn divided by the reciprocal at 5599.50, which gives 5.9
